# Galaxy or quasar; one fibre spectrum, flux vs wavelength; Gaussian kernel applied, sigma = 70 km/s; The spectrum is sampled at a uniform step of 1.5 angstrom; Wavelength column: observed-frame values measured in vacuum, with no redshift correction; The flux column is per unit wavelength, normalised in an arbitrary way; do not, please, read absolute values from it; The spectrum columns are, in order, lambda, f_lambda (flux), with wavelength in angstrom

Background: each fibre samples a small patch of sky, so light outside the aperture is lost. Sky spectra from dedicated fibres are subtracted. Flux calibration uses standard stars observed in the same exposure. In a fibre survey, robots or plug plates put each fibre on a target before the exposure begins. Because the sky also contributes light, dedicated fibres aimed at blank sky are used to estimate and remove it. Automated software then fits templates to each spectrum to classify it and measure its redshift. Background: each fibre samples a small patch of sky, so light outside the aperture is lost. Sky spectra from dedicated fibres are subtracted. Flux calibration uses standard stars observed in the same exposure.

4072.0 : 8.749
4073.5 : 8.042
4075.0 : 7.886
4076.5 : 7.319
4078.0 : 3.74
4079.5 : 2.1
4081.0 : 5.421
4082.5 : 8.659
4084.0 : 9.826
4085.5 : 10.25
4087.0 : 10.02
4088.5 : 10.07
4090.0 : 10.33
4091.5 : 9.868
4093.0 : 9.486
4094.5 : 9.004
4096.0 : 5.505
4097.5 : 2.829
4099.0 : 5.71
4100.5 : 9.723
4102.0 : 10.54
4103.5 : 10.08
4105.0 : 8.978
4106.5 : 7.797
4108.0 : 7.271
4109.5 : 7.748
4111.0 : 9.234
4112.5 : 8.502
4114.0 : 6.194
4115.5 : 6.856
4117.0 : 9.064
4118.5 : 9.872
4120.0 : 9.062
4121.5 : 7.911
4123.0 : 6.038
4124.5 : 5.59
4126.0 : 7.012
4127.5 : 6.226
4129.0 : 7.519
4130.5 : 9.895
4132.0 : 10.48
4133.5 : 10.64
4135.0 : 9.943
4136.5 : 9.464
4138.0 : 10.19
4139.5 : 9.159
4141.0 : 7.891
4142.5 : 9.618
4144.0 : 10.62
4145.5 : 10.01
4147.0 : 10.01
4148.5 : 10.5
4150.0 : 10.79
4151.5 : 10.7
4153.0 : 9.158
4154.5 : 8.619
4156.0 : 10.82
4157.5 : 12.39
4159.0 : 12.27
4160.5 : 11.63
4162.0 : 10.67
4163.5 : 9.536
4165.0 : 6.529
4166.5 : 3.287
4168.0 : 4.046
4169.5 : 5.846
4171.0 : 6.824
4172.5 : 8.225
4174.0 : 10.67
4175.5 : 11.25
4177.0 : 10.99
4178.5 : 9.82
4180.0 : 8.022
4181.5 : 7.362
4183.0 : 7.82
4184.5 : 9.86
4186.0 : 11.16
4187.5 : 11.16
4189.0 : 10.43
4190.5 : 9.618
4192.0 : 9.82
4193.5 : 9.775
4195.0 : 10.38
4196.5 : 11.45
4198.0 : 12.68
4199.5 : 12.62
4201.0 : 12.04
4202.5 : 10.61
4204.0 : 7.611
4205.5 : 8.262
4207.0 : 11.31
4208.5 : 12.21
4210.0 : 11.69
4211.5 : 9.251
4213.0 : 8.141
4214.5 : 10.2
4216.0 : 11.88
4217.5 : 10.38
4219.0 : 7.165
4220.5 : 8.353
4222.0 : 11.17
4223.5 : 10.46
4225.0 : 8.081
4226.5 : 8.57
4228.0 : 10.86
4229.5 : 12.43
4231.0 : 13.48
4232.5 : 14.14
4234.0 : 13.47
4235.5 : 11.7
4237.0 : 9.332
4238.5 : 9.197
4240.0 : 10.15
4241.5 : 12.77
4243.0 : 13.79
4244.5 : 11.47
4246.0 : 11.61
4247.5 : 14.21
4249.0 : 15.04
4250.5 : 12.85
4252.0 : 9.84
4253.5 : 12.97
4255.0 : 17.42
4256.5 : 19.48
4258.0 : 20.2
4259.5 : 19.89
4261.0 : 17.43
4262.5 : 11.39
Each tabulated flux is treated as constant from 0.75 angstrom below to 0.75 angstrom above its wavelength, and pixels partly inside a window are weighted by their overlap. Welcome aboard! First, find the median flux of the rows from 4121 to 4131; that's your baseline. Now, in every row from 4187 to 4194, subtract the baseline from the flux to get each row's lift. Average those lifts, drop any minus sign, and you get 3.1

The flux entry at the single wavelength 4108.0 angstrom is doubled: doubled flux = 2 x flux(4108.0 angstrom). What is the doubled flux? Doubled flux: 15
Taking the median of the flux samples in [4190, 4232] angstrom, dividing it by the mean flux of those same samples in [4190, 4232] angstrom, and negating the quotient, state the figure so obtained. -1.00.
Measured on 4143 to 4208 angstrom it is -1.07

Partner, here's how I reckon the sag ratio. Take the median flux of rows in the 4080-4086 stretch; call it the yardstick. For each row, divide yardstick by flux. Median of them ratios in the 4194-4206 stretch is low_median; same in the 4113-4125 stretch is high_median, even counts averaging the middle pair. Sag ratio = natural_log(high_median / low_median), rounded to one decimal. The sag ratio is 0.4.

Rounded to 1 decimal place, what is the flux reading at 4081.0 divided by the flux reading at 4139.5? 0.6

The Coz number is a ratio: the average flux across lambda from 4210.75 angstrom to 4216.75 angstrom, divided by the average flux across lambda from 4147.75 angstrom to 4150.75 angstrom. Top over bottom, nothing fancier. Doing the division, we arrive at 0.93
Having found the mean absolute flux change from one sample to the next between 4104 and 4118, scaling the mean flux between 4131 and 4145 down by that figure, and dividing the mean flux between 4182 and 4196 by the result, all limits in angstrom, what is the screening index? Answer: 1.2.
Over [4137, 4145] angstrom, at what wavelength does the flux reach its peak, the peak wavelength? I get 4144.0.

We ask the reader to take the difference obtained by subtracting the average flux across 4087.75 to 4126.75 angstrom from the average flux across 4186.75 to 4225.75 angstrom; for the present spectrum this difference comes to 2.2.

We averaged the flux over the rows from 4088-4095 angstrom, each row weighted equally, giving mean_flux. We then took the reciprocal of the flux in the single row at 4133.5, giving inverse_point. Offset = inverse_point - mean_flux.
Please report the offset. -9.7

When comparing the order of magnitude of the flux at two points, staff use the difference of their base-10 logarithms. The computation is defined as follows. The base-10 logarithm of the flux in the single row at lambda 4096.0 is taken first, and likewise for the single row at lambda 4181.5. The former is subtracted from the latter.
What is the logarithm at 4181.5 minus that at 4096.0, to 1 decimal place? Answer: 0.1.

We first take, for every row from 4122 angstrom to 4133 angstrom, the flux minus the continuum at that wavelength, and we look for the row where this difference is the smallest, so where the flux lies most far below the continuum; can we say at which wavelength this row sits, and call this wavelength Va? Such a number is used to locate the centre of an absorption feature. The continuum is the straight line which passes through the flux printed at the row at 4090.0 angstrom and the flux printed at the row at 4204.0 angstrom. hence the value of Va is 4124.5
